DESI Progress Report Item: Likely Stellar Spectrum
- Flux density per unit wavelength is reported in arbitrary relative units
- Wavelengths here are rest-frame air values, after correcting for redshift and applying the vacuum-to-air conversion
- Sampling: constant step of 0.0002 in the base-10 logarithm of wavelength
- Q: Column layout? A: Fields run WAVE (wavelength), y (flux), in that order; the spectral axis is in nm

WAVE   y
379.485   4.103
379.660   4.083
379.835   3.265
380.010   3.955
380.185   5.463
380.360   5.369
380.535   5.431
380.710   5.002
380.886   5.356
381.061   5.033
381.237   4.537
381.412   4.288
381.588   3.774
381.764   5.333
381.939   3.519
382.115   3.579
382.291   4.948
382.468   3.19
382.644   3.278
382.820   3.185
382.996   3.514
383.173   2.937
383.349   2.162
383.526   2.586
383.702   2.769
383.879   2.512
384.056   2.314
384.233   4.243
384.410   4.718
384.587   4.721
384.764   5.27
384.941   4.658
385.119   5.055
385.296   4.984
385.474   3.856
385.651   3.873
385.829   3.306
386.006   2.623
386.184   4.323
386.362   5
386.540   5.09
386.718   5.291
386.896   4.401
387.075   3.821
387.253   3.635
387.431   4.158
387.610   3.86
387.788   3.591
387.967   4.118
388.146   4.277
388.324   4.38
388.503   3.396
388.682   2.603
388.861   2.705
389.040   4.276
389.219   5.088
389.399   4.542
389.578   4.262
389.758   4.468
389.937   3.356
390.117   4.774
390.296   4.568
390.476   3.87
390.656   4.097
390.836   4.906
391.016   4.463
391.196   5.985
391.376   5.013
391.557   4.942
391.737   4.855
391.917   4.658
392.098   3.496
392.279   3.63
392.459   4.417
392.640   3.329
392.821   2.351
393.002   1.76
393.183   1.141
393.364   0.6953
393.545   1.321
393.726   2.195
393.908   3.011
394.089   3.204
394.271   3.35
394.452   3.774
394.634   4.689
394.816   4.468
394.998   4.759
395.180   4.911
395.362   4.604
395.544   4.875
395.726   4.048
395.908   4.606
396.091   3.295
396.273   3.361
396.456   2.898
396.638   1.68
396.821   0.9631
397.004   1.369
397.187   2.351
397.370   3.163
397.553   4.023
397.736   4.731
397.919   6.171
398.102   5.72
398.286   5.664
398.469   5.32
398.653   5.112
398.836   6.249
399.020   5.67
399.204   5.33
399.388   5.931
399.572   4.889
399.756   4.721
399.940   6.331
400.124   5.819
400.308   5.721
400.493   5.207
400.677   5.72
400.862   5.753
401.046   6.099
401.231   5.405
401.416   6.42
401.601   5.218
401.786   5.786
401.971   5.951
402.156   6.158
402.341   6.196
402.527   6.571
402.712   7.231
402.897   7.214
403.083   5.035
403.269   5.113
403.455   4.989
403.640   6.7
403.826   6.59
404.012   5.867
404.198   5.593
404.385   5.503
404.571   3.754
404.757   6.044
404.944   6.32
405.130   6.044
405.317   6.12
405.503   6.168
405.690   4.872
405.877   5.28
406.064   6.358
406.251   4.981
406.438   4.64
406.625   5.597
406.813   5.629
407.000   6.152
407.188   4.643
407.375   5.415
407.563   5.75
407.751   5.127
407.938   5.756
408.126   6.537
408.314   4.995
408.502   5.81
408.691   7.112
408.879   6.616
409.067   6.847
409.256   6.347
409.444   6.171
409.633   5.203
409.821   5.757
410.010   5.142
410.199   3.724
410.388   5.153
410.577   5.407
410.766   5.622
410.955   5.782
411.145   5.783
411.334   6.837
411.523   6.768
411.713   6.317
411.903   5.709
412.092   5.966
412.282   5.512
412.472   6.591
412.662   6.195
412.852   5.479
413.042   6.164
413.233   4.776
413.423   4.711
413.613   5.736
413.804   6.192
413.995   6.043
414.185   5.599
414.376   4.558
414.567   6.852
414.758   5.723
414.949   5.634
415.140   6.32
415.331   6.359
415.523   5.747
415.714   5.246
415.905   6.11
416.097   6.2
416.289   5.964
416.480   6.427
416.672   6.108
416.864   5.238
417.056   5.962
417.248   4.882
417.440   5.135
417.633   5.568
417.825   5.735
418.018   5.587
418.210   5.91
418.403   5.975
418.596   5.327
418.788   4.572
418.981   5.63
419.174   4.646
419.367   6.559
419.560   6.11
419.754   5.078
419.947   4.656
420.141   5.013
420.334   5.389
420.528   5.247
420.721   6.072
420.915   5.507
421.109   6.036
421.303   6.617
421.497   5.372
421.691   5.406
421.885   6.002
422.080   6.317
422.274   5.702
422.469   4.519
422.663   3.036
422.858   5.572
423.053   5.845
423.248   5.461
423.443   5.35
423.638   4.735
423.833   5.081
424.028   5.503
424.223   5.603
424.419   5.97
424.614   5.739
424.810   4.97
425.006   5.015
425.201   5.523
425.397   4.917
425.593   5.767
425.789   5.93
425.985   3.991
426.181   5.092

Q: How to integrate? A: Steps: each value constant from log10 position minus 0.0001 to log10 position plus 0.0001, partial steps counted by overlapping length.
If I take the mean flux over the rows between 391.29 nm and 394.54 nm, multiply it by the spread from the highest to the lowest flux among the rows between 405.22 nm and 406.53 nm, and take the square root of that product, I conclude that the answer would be 2.3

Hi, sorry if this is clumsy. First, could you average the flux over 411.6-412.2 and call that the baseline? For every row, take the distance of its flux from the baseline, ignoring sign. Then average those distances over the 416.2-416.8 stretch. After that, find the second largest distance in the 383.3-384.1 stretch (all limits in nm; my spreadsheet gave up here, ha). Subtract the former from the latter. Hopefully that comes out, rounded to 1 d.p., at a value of 3.5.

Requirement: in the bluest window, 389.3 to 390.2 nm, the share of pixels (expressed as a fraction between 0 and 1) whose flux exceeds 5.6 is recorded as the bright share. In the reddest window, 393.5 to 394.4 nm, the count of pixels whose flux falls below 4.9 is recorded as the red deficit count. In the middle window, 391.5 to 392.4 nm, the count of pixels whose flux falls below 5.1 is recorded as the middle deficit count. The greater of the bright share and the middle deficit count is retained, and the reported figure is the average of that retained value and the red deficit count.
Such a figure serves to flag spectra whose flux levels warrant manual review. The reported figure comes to 5.0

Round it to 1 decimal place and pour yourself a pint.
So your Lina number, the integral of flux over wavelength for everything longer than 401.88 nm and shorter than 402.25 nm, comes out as 2.2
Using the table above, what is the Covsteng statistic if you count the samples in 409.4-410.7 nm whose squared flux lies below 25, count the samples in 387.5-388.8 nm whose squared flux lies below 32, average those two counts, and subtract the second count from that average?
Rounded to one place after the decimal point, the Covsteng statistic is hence -3.0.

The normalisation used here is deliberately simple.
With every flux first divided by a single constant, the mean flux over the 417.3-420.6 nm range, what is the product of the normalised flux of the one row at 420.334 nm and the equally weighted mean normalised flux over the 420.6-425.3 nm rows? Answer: 1.00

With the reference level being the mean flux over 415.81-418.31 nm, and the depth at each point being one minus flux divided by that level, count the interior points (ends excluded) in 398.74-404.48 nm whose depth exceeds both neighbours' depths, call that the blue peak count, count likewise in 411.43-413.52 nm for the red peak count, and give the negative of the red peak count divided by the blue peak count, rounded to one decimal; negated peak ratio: -0.4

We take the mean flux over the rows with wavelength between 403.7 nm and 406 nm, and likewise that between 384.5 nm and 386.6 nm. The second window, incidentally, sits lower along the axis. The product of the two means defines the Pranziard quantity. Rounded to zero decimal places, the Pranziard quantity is 25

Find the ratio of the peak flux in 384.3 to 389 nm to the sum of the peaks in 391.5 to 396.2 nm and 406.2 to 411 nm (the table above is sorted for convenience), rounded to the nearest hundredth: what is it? 0.44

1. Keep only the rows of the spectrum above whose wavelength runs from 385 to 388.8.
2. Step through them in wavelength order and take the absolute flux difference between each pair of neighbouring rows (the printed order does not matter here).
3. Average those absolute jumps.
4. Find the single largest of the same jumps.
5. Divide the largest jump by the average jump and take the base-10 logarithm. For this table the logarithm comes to 0.51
